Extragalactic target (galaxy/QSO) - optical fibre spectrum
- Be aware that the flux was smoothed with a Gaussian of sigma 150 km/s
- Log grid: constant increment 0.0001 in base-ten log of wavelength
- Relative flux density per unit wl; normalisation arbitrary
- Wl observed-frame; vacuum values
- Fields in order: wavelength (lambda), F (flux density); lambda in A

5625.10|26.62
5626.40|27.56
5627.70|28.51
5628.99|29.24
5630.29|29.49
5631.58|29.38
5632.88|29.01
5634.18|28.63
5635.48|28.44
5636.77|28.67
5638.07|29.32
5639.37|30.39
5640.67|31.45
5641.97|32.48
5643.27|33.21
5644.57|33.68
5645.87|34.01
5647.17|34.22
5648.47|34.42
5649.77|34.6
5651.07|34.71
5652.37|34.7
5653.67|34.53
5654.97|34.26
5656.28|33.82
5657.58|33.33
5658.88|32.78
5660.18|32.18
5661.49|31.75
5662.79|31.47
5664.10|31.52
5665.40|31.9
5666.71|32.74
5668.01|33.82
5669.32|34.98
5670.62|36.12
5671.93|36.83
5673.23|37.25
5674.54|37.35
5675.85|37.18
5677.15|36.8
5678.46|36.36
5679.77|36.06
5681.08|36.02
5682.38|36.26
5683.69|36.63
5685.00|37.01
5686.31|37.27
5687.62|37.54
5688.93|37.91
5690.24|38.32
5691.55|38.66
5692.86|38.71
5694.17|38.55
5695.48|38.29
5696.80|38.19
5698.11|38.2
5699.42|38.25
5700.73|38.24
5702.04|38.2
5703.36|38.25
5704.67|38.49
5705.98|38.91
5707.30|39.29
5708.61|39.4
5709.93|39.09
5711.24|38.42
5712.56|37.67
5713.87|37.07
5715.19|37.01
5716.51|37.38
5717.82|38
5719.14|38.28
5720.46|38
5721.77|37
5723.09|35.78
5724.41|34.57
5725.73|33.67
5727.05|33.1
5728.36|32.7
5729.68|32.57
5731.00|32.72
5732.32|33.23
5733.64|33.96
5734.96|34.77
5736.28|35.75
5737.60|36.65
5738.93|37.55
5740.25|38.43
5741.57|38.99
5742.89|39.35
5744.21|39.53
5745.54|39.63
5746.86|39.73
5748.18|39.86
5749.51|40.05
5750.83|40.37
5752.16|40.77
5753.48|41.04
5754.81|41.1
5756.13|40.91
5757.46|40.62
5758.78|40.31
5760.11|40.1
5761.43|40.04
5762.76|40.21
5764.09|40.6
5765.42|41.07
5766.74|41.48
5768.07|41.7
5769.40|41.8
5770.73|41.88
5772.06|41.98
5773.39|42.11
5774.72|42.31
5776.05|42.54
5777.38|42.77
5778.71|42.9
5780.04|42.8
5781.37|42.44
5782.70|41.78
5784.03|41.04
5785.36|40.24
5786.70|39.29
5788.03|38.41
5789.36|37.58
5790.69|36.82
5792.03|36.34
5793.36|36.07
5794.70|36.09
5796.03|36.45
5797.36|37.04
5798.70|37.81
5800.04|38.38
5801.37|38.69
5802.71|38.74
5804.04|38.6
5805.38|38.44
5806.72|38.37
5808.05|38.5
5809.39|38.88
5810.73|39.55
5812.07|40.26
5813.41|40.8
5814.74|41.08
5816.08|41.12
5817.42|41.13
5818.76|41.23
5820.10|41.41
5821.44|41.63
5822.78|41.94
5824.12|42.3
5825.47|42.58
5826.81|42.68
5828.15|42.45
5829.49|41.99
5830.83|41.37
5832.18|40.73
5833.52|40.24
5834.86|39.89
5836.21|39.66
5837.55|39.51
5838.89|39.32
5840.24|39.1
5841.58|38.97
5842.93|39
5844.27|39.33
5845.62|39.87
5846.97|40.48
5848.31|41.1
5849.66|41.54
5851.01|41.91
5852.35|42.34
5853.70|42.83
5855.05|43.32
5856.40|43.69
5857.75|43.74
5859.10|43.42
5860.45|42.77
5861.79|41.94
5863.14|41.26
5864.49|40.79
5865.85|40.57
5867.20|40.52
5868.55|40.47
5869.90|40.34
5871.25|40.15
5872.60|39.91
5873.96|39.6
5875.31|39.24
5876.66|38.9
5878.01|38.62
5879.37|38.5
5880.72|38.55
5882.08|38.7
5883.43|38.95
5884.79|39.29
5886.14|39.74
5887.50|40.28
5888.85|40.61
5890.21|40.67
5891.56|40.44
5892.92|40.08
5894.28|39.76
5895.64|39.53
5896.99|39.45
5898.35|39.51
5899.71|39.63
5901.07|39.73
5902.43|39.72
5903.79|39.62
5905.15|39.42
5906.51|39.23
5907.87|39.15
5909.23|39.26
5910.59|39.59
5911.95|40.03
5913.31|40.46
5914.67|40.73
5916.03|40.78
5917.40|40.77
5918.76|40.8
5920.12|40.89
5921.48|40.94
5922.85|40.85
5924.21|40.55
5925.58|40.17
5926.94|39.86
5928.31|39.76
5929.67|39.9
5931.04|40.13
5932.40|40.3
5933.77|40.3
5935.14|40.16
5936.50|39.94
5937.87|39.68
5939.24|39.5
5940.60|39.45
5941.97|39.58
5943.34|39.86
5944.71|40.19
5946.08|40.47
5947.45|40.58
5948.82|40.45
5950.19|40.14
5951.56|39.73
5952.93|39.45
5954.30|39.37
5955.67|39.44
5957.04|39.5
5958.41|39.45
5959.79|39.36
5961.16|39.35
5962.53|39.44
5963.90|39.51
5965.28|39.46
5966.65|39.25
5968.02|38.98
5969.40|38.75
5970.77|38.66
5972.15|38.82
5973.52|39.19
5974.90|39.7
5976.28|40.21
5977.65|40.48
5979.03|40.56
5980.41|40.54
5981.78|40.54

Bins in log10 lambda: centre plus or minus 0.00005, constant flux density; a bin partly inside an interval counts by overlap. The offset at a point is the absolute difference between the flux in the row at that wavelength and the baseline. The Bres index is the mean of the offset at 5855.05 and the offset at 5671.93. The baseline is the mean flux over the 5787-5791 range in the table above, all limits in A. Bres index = 3.2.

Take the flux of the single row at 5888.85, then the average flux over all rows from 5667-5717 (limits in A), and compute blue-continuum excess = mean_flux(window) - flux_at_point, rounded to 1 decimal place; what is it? -3.1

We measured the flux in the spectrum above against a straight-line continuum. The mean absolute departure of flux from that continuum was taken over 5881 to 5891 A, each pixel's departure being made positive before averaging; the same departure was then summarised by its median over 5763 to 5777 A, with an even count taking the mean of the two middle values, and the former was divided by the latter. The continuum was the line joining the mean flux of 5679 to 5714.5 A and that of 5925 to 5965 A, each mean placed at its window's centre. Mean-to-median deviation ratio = 0.21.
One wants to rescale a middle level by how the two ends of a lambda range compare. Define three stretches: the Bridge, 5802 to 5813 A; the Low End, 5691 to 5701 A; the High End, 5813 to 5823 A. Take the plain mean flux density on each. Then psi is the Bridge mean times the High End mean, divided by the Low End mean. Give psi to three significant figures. 41.9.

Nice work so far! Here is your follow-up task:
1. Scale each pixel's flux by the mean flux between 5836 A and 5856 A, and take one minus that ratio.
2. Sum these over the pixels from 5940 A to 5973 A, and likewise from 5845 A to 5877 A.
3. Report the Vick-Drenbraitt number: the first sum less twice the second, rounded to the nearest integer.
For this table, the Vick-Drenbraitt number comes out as 1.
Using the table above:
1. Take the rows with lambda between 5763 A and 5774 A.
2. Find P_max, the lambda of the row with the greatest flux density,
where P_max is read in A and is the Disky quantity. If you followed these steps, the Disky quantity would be 5773.39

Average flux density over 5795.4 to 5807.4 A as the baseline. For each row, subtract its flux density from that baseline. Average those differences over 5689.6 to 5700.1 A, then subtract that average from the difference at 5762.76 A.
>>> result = -1.8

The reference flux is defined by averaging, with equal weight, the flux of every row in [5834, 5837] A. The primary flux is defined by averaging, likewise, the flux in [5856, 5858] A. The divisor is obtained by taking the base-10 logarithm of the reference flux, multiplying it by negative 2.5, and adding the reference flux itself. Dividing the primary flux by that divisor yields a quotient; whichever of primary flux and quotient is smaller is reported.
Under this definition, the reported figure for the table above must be 1.22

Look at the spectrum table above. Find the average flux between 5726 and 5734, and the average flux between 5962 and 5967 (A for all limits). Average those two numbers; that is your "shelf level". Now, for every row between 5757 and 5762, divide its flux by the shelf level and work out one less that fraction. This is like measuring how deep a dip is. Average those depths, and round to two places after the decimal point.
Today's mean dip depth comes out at -0.11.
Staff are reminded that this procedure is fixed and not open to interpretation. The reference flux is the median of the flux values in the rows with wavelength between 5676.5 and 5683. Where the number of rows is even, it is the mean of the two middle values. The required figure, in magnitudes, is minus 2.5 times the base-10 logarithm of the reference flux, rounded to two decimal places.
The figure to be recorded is -3.90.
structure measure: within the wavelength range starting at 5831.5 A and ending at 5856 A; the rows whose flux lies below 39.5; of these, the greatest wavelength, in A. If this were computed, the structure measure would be 5844.27 A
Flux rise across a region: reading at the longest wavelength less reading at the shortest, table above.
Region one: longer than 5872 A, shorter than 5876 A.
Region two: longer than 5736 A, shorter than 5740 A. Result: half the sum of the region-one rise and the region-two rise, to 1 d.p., 0.6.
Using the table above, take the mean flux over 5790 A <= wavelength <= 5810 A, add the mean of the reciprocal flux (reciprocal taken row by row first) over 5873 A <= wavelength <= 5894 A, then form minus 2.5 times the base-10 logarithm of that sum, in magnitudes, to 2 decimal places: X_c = -3.94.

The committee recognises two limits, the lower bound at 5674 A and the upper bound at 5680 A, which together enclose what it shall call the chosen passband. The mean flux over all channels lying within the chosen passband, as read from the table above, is 36.8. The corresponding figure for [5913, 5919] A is 40.7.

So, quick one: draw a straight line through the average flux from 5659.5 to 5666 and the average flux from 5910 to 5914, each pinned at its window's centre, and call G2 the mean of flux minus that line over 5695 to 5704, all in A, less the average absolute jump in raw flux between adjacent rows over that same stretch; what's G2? 5.2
